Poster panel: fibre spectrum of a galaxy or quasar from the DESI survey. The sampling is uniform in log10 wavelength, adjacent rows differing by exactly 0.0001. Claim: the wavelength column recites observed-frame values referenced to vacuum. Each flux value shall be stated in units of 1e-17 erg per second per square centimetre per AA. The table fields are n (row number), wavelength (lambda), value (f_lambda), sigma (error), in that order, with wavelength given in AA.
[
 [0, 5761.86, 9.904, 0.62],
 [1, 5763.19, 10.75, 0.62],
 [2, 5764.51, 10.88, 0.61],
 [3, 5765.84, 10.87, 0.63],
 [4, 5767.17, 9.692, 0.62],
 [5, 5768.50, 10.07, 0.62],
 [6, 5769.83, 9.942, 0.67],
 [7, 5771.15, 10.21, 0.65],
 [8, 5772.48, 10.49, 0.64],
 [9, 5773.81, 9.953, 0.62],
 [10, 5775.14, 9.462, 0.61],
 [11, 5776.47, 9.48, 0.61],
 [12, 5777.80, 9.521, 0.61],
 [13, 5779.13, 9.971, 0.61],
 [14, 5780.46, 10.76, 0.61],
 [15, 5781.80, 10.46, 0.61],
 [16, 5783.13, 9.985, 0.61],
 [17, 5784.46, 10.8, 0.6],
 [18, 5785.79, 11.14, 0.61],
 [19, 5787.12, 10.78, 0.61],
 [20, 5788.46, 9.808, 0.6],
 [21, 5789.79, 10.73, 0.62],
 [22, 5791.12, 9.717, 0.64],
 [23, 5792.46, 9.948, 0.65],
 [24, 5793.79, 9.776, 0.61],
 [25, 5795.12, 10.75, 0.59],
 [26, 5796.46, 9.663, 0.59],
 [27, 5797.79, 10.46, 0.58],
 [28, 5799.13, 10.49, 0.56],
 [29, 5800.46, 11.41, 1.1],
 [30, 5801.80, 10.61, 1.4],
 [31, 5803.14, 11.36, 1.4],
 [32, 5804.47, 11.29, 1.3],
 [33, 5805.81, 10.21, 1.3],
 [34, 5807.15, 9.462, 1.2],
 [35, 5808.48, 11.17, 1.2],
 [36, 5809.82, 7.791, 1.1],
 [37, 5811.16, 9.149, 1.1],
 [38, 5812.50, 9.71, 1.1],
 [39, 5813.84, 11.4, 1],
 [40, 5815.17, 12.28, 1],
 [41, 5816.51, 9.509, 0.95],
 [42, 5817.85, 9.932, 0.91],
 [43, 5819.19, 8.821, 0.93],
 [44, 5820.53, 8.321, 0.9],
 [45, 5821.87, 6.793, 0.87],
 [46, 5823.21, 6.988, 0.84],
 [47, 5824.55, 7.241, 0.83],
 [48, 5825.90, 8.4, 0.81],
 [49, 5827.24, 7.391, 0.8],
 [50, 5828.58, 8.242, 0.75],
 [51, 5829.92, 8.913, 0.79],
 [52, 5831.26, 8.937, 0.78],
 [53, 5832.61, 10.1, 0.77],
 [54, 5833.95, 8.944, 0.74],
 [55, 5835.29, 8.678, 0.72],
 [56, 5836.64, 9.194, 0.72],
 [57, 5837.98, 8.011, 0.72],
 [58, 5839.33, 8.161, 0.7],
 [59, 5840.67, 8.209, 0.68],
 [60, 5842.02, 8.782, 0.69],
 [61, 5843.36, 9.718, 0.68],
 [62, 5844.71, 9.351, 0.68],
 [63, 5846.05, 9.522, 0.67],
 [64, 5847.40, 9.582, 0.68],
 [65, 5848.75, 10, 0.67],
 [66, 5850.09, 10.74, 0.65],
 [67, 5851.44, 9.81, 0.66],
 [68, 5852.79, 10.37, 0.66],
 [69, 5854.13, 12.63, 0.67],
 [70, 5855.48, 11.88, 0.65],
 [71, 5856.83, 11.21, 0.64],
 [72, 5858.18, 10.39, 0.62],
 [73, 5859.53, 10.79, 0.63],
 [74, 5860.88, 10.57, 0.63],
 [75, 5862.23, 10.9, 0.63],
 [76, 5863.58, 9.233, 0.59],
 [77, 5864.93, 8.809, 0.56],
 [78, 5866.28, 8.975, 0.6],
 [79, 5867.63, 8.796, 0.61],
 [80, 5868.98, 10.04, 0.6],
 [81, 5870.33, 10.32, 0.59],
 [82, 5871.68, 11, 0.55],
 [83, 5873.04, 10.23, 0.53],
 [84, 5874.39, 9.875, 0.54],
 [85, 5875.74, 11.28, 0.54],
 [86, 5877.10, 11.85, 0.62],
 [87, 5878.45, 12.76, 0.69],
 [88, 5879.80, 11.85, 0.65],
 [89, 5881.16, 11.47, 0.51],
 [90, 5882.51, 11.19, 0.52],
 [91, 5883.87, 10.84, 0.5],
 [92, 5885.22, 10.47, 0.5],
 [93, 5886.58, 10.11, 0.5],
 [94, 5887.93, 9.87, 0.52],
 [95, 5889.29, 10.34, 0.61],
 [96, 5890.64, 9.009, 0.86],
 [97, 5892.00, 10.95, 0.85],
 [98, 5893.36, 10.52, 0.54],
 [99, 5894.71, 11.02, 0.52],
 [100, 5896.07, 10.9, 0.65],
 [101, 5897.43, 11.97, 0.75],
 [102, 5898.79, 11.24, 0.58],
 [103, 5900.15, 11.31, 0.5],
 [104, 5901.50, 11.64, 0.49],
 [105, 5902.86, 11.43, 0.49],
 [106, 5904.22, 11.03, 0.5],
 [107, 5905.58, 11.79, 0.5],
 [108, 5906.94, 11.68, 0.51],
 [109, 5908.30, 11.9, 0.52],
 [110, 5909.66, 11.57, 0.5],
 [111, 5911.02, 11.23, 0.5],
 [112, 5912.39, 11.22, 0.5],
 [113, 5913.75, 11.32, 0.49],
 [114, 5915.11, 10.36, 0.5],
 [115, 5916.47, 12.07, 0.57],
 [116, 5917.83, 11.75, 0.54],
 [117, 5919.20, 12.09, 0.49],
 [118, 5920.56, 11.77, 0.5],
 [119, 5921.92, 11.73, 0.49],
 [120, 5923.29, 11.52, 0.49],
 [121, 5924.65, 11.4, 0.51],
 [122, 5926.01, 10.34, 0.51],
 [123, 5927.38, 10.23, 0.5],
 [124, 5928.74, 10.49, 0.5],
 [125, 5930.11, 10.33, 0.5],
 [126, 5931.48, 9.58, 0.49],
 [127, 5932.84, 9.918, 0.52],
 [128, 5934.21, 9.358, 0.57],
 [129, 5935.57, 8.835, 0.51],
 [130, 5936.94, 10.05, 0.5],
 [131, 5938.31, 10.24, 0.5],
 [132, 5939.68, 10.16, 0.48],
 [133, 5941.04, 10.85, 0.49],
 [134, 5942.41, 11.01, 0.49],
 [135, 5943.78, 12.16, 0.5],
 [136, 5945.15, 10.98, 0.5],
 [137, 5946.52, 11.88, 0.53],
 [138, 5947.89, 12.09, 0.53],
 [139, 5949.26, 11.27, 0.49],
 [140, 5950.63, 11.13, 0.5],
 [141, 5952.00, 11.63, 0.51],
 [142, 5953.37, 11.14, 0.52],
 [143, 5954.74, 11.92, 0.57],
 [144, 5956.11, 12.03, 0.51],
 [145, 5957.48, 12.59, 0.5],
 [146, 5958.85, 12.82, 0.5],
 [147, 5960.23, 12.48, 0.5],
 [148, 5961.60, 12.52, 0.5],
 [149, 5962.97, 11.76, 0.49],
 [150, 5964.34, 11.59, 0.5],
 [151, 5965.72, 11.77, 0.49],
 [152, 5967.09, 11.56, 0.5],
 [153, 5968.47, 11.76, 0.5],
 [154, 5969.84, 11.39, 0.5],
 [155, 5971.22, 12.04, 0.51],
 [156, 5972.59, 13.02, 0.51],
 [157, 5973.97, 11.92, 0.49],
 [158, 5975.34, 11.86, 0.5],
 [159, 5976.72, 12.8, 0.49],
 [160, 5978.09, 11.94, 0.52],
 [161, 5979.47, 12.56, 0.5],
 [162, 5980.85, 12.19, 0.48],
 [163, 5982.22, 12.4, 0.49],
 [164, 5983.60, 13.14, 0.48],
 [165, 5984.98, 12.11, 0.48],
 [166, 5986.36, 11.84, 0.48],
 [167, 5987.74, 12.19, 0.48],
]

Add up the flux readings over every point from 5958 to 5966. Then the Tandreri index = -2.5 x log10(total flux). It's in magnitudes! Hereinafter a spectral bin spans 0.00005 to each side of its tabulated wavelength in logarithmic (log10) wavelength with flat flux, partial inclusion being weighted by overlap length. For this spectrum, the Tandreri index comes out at -4.66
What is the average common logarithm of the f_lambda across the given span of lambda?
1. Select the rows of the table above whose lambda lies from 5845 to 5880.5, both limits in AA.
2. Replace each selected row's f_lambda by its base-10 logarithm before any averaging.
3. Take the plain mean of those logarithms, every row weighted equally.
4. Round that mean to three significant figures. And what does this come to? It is 1.02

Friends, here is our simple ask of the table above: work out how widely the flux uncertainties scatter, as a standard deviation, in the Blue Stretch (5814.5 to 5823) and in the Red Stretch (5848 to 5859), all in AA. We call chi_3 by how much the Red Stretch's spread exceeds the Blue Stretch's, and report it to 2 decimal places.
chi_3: -0.03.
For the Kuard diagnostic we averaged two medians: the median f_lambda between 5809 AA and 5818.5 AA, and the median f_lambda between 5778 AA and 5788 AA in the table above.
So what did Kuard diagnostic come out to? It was 10.2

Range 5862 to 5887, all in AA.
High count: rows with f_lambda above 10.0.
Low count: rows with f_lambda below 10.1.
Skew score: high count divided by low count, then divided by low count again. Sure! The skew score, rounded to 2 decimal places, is 0.39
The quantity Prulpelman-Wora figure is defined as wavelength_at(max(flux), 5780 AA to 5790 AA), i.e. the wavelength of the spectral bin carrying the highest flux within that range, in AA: 5785.79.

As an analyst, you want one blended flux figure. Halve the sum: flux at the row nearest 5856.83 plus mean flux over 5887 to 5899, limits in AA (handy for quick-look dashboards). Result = 10.9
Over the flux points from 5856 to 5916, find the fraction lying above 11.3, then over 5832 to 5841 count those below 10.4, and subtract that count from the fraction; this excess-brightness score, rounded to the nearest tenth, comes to -6.7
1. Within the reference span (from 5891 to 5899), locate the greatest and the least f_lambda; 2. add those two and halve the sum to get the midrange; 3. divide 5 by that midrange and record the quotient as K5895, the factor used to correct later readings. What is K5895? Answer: 0.445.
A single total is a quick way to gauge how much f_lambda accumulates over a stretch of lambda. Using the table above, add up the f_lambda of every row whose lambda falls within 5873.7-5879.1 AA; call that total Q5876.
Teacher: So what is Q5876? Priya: 46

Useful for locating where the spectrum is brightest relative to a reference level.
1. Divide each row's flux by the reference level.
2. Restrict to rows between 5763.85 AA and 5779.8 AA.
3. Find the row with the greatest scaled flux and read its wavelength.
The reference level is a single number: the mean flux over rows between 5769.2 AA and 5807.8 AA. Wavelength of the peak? 5764.51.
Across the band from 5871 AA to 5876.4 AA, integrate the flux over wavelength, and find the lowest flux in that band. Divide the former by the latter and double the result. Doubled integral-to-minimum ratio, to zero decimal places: 12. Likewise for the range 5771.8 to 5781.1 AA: 20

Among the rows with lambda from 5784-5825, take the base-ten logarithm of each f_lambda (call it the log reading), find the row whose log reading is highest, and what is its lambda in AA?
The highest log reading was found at 5815.17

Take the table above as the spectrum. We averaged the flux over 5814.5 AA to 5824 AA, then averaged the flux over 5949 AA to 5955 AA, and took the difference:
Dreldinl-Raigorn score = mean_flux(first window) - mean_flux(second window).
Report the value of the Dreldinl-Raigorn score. -2.5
